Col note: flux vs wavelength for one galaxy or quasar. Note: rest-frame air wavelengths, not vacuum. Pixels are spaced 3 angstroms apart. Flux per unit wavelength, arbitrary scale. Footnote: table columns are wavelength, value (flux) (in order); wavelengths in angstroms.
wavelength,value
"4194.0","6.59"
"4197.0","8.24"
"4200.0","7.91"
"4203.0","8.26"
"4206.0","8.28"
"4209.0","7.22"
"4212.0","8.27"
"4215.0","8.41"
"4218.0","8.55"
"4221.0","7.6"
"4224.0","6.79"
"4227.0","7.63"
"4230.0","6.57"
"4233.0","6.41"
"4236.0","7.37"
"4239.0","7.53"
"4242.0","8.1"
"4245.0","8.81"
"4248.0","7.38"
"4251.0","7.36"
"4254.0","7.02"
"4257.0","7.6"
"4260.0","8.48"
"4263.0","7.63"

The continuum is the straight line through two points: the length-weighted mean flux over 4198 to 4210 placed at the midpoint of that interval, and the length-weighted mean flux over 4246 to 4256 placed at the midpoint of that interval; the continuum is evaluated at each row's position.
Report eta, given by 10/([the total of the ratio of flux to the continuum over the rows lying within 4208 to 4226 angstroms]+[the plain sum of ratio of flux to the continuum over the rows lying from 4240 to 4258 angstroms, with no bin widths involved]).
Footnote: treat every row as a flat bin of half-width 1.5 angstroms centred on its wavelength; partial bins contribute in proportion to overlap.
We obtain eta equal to 0.814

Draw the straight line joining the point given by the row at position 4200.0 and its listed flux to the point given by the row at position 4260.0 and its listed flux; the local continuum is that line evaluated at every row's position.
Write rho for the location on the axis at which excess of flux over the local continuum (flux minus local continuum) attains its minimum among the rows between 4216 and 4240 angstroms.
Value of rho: 4233.0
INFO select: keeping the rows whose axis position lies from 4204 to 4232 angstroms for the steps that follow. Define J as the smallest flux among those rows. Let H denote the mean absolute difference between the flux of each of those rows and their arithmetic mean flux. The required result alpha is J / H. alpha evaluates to 10.9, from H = 0.60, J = 6.57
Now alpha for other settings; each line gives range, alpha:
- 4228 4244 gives 11.3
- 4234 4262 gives 14.5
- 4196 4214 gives 23.3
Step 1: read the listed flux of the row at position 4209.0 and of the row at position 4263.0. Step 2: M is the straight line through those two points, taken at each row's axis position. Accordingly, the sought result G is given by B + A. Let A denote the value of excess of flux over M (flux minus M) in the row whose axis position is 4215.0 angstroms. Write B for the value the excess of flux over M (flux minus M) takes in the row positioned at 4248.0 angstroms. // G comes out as 1.01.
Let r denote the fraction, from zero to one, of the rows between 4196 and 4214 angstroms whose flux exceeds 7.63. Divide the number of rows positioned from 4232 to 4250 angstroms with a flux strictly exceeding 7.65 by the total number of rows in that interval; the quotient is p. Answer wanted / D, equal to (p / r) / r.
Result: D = 0.5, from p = 0.33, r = 0.83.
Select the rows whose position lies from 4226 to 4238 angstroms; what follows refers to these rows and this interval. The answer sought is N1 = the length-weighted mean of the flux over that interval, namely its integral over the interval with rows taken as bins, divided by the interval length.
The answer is 6.99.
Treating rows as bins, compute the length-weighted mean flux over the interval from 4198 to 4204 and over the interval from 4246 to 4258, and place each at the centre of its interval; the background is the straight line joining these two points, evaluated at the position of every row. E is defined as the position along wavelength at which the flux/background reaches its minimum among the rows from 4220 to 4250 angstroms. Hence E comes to 4233.0 angstroms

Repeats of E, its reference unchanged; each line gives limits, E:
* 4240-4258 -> 4254.0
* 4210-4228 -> 4224.0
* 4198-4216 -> 4209.0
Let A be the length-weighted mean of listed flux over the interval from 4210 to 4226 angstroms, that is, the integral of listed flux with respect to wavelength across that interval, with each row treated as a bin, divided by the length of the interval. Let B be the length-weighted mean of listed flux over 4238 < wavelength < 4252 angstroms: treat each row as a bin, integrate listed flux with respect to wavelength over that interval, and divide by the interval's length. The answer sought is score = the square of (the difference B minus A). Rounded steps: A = 7.89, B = 7.9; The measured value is 0.00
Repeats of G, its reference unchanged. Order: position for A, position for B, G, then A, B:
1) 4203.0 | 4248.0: 0.95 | 1.09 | -0.1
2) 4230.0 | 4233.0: -1.80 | -0.81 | -1.0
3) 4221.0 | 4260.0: 1.16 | 0.29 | 0.9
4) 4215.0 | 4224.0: 0.60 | 1.14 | -0.5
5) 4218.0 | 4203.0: 2.35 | 1.26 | 1.1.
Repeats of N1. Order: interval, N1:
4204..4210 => 7.84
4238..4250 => 7.95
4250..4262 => 7.63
